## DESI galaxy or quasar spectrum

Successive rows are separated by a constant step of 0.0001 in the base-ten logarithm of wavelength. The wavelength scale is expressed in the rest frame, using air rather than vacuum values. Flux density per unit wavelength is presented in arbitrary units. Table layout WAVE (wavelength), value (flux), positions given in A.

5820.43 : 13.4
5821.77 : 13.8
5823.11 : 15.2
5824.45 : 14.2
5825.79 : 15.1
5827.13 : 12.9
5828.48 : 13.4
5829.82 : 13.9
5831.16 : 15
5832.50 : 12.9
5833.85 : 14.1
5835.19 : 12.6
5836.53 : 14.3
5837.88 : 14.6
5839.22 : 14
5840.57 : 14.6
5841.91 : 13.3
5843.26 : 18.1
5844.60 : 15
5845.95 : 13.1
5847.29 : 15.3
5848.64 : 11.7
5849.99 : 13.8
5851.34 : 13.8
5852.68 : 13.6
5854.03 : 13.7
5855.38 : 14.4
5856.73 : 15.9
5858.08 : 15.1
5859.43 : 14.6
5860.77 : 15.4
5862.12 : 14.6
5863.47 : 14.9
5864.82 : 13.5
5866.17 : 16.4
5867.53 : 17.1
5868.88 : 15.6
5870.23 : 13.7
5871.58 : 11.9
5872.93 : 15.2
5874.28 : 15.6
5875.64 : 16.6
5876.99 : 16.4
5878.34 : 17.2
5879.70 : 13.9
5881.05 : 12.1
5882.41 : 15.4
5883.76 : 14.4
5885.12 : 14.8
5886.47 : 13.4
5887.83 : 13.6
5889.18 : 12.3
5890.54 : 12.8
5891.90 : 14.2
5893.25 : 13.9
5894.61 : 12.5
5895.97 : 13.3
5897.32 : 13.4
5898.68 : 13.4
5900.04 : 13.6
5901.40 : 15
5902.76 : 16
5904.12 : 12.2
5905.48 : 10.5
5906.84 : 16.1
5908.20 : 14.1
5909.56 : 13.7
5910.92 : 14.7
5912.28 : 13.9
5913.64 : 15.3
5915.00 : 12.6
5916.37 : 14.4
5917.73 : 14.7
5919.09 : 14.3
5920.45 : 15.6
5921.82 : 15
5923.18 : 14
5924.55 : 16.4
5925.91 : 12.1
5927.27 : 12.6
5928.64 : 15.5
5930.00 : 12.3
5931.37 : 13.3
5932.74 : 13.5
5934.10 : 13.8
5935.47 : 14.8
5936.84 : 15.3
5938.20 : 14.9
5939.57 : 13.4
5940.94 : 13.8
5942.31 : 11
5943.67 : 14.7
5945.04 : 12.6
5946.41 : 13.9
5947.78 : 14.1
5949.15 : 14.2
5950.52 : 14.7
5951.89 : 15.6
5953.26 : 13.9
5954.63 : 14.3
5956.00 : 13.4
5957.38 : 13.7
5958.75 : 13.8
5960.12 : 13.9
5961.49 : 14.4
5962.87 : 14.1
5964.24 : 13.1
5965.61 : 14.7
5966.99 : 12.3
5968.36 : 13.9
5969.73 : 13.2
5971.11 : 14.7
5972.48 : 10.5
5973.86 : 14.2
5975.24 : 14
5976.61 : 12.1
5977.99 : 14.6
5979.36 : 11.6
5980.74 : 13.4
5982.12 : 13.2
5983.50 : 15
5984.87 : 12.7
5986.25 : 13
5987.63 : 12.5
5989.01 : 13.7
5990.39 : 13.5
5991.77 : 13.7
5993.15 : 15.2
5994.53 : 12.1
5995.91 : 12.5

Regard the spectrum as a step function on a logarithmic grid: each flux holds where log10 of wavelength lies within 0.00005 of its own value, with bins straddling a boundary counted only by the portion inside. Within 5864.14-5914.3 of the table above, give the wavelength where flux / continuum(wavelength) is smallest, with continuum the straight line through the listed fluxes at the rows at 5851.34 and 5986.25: 5905.48 A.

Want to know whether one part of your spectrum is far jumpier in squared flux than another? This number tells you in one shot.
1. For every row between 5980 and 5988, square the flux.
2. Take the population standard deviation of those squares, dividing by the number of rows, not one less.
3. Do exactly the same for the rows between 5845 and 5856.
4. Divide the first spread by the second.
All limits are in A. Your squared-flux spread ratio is 0.87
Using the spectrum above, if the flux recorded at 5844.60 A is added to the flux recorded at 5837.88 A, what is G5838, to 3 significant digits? 29.6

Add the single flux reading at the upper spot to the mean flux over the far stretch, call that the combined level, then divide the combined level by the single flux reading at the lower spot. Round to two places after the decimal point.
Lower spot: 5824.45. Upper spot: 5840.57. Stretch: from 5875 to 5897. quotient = 2.03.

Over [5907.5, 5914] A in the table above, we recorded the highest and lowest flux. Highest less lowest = 1.6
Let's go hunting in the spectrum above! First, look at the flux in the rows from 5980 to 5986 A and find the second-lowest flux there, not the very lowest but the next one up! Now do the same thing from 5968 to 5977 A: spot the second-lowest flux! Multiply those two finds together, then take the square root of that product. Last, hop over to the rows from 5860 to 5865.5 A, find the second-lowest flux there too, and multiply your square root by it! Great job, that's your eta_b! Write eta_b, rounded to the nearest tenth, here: 184.5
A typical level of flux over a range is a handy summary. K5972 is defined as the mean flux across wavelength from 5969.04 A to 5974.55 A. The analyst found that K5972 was 13.1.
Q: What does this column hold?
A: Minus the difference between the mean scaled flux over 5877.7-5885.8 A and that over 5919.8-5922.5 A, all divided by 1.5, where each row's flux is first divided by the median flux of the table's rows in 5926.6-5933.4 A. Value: 0.033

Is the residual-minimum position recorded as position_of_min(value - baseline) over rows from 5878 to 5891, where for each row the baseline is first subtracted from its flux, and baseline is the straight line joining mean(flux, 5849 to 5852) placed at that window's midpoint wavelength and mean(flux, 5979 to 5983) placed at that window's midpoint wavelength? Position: 5881.05 A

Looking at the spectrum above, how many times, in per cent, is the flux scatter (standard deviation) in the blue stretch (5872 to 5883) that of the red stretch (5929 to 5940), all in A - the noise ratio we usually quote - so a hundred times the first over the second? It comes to 163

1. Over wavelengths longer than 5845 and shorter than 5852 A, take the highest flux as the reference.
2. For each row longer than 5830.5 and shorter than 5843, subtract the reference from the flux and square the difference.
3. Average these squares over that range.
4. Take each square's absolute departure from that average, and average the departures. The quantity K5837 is 2.14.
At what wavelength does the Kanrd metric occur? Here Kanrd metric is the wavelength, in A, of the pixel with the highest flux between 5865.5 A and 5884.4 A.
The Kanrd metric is 5878.34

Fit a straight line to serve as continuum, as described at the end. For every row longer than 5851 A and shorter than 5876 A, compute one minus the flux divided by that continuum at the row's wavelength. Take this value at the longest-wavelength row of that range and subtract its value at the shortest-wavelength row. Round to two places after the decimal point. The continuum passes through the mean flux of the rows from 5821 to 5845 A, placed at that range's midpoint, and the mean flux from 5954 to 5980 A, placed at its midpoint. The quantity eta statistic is -0.21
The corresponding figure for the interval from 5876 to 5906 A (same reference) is 0.41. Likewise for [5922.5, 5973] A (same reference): 0.24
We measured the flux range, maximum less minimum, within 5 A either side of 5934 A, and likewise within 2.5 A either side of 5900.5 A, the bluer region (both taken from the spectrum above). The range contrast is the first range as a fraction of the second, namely 1.15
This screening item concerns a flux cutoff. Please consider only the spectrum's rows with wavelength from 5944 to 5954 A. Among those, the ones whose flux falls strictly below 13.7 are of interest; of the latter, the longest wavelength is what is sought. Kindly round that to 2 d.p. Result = 5945.04 A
